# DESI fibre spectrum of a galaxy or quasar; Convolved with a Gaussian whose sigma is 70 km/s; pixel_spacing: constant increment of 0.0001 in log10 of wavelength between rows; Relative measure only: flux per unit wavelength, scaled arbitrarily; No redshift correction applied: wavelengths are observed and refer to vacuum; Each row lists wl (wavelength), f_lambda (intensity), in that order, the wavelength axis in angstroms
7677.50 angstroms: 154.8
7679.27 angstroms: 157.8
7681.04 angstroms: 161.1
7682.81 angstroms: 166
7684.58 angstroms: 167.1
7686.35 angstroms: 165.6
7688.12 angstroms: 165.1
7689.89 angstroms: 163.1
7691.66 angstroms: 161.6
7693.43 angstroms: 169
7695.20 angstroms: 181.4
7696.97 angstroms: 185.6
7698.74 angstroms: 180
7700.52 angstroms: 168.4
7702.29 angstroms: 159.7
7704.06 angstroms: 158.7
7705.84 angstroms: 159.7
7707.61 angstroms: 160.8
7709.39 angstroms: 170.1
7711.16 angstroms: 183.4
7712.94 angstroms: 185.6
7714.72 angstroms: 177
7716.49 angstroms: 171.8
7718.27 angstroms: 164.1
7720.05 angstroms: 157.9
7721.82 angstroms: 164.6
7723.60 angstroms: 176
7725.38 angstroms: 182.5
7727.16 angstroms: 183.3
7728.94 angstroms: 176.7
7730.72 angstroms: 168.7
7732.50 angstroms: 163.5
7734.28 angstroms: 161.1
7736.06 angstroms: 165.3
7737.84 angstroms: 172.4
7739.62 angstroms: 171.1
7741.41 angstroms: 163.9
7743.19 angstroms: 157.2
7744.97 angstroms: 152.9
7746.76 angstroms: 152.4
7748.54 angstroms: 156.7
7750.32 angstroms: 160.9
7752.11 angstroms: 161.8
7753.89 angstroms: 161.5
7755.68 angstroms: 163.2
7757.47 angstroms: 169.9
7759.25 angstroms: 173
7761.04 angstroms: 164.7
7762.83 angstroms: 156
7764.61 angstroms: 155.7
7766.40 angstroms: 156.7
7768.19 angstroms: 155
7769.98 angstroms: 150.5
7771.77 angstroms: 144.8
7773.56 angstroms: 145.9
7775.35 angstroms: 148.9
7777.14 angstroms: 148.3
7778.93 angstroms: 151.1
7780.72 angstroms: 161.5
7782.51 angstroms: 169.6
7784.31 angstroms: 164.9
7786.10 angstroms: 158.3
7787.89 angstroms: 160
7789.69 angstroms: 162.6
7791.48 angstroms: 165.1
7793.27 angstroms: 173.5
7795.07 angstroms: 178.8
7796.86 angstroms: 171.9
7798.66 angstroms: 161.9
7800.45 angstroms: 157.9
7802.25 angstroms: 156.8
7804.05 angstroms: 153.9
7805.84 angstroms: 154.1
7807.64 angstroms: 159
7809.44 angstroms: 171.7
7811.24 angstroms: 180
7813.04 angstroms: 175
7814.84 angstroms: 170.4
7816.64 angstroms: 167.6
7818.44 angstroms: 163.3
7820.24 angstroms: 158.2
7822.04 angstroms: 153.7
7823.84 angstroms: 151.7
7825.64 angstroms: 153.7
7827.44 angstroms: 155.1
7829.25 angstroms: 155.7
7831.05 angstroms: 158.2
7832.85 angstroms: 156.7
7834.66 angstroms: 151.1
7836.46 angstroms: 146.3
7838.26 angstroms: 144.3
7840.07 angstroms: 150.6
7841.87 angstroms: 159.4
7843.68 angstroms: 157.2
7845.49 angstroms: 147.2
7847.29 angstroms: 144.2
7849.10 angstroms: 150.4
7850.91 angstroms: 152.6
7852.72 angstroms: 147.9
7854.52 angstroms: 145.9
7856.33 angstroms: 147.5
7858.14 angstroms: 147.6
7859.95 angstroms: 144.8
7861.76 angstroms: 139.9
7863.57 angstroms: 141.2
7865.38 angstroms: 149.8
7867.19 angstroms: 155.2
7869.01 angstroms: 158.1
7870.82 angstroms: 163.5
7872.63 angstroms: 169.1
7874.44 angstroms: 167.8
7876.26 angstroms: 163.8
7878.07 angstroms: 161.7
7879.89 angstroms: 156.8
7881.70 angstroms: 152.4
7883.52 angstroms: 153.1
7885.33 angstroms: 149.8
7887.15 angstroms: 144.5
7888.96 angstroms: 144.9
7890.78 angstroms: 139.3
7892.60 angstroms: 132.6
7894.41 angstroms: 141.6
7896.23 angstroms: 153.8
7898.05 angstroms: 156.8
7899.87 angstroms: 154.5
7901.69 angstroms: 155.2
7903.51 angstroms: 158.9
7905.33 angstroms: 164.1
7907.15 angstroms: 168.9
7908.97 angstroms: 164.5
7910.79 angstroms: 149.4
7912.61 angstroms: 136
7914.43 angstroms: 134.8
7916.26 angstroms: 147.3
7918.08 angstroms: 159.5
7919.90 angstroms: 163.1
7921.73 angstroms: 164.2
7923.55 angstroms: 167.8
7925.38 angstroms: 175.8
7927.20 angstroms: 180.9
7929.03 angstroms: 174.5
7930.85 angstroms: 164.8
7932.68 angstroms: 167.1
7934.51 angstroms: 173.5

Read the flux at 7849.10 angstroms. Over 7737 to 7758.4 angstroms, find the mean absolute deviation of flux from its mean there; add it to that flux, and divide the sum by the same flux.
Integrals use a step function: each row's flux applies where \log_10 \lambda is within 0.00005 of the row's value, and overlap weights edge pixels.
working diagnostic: 1.034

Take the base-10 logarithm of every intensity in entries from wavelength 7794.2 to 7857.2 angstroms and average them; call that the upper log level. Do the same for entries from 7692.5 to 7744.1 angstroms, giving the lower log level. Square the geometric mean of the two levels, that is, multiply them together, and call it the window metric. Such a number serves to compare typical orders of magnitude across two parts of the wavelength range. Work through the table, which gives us 4.90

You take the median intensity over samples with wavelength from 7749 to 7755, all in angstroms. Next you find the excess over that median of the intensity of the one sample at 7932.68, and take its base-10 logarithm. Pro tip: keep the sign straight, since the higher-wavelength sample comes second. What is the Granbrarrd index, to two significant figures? 0.75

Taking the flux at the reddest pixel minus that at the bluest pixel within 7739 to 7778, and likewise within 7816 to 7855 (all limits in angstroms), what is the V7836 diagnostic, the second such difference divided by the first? 1.0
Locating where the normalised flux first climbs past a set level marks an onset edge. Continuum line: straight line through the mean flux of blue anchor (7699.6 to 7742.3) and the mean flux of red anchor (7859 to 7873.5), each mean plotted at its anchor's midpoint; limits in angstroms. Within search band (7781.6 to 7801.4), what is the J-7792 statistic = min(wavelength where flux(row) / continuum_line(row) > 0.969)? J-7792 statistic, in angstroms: 7782.51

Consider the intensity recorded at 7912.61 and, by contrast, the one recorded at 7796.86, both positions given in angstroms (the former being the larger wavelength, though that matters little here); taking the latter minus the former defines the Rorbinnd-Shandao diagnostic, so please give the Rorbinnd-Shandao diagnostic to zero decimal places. 36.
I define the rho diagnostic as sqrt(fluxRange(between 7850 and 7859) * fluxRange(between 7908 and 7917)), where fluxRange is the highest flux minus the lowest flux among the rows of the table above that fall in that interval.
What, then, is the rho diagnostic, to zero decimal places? 14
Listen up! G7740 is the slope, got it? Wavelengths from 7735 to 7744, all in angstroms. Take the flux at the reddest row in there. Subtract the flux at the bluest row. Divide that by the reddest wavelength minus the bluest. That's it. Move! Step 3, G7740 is -1.1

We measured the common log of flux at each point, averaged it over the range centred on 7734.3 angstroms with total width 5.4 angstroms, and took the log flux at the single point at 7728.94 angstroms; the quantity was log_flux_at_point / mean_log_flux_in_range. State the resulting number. 1.015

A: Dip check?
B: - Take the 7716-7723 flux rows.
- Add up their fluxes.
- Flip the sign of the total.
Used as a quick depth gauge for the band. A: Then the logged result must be -658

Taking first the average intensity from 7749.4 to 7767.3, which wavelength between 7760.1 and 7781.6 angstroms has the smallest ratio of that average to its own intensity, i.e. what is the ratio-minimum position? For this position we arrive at 7761.04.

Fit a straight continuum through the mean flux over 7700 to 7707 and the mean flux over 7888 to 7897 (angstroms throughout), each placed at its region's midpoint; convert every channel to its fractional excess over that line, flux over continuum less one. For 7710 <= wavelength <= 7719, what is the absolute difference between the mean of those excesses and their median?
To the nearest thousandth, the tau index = 0.004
